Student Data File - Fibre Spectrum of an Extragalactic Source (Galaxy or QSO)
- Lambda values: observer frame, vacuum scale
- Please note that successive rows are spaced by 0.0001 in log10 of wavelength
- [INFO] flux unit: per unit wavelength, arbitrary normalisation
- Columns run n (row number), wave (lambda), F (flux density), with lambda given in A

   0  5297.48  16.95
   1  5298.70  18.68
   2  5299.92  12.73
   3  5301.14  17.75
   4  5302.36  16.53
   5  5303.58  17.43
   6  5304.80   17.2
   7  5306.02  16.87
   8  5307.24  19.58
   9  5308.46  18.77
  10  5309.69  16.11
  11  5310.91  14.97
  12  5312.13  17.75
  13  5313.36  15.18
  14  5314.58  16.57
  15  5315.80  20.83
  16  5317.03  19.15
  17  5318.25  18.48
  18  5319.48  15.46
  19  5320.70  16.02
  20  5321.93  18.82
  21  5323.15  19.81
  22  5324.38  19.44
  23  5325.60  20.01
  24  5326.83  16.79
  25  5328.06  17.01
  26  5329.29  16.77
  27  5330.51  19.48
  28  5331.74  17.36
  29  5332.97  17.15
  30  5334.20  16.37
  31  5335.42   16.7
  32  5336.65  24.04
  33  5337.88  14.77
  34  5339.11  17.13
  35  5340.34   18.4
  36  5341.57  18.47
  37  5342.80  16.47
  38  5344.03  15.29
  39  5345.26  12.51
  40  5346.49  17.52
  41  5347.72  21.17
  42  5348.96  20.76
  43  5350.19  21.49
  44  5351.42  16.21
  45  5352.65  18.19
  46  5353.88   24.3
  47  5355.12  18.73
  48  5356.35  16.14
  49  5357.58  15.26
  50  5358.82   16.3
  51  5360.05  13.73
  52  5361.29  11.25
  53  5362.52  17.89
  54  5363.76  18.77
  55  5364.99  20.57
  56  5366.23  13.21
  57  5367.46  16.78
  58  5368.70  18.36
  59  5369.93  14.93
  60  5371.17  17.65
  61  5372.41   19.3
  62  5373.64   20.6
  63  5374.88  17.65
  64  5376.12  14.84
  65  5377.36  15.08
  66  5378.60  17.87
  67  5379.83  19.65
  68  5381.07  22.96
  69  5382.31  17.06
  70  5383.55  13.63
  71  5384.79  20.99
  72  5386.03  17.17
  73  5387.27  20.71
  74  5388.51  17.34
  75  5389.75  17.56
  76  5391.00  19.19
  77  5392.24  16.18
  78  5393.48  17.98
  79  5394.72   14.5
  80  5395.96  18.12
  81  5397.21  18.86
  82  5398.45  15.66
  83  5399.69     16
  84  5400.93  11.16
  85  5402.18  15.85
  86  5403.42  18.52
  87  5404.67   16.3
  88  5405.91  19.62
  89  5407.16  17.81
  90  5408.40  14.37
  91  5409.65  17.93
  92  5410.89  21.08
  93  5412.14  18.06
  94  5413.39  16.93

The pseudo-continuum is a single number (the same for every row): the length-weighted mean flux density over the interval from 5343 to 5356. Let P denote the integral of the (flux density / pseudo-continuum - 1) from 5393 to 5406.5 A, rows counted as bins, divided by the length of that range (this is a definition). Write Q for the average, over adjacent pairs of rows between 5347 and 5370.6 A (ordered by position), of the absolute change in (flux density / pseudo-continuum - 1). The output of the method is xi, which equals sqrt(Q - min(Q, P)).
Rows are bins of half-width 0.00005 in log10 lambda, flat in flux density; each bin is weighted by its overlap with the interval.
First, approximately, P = -0.104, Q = 0.165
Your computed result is 0.52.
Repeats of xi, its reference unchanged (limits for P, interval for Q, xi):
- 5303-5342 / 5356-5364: 0.41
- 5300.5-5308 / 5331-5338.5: 0.49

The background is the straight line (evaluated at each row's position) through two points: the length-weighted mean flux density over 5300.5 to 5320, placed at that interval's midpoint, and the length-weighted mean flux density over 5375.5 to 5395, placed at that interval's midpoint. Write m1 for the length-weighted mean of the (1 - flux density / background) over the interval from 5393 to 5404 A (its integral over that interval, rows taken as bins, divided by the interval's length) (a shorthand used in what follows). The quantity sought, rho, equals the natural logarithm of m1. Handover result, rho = -2.5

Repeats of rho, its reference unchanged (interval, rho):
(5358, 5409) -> -3.4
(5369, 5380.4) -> -4.7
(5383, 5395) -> -5.1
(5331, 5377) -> -4.8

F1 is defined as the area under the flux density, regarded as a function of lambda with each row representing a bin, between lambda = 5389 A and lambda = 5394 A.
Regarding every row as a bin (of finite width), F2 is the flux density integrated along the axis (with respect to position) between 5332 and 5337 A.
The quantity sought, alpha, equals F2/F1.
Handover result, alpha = 1.03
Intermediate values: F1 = 88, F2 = 91.0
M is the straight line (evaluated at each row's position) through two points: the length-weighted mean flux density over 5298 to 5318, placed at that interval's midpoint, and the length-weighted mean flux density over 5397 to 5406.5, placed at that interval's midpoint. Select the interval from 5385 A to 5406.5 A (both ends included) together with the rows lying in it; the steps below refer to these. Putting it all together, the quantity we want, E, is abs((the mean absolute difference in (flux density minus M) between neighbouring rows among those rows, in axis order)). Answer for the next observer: 2.67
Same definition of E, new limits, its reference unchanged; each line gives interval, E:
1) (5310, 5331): 1.75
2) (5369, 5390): 2.95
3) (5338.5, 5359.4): 2.53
